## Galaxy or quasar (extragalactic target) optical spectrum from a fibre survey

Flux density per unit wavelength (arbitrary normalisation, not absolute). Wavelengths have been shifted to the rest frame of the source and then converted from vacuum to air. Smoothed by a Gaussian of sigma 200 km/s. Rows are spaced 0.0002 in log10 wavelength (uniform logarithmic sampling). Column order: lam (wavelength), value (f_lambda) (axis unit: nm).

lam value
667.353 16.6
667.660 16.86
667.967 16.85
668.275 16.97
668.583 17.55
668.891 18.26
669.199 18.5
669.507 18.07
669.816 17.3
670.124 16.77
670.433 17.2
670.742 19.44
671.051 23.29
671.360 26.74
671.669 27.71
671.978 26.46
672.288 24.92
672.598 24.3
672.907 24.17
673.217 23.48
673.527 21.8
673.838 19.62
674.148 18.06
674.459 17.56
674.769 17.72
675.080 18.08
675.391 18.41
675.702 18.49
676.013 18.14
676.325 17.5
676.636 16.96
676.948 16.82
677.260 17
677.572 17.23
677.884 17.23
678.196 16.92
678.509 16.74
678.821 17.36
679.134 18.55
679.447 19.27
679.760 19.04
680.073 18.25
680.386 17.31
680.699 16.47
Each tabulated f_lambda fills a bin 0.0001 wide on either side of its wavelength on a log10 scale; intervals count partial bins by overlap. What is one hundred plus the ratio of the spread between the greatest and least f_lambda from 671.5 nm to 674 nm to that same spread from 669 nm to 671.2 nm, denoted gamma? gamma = 101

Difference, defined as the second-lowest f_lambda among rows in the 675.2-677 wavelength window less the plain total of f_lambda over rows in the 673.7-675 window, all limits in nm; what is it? -56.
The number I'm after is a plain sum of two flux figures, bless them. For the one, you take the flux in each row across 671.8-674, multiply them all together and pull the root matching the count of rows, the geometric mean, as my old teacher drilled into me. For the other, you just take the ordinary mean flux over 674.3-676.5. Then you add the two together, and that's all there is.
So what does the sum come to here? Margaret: 41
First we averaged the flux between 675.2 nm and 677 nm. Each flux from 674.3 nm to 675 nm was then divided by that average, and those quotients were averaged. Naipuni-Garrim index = 0.995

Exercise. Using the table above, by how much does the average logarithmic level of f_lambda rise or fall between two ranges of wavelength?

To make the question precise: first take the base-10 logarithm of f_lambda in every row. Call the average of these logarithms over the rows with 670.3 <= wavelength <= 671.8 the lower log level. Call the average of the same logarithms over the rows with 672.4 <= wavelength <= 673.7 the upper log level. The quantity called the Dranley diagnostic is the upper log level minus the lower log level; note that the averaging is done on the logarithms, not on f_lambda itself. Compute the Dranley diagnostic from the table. 0.017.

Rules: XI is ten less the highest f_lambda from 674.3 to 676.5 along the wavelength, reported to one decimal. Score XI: -8.5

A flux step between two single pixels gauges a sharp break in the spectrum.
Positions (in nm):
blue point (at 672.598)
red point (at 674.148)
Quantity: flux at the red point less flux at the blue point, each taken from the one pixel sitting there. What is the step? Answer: -6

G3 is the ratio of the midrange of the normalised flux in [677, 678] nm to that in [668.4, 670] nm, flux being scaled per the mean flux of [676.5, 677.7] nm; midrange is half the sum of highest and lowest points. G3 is 0.96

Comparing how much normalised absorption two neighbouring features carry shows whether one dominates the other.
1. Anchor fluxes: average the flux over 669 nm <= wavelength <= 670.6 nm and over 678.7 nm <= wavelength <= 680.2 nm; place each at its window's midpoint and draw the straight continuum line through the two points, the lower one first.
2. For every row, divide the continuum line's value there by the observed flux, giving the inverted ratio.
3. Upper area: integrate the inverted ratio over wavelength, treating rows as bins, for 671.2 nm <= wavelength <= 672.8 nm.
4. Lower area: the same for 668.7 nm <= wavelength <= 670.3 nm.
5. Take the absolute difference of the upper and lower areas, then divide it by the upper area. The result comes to 0.44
